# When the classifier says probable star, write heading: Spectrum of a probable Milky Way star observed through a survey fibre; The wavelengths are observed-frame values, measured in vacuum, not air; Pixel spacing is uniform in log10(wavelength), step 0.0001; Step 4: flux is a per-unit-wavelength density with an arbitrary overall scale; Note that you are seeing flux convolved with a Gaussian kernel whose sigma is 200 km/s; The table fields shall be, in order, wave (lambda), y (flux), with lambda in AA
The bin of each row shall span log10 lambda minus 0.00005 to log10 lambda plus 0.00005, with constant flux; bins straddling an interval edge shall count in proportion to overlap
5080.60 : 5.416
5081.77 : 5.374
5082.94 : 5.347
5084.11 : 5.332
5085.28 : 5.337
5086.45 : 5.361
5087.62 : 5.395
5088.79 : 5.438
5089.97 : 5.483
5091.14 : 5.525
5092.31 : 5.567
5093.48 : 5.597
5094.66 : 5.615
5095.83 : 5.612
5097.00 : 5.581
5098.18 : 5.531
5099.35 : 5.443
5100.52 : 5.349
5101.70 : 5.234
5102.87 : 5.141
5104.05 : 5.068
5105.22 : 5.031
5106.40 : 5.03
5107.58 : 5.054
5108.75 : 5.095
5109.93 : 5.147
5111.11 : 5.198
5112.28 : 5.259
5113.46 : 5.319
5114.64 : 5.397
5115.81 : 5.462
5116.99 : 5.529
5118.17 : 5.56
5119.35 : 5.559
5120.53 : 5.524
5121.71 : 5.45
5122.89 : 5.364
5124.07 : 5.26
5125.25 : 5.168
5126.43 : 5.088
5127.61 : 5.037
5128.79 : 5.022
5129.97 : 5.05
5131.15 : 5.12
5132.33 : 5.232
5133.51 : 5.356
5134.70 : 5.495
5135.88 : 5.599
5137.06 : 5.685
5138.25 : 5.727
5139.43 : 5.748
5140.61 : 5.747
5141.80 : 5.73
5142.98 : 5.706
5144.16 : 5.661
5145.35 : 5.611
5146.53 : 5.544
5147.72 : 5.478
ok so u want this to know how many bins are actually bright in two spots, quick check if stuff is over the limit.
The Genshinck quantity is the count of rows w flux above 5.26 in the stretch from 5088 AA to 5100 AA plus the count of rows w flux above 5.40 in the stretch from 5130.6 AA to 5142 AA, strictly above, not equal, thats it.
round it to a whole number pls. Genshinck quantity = 17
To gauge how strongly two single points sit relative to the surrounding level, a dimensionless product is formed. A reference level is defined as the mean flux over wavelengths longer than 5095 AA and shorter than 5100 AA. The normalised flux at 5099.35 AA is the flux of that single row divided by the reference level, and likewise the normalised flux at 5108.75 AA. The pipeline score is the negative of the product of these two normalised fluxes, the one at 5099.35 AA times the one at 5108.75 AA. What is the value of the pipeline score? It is -0.90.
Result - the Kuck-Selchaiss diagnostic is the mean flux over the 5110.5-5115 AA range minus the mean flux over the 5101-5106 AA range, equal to 0.17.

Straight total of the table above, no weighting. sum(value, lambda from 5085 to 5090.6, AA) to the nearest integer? 27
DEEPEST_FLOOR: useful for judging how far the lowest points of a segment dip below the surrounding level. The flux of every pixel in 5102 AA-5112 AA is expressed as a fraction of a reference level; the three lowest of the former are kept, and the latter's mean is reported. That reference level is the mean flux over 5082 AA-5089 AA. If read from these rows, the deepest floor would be 0.94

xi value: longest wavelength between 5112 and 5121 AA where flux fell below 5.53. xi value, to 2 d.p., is 5120.53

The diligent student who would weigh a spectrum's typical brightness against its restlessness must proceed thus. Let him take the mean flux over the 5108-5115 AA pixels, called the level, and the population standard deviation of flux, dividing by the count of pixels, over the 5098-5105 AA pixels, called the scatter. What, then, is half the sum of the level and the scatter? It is 2.70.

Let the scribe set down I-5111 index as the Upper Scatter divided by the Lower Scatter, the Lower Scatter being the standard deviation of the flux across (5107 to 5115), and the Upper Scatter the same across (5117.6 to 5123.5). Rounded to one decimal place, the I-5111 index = 0.7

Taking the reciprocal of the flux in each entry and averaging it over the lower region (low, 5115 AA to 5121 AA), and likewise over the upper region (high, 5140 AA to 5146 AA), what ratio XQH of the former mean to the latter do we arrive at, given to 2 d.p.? 1.03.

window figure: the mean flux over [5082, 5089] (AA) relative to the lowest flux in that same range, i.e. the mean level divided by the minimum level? 1.01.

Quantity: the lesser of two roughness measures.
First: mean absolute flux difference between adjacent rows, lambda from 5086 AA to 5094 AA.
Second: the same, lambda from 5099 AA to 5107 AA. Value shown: 0.039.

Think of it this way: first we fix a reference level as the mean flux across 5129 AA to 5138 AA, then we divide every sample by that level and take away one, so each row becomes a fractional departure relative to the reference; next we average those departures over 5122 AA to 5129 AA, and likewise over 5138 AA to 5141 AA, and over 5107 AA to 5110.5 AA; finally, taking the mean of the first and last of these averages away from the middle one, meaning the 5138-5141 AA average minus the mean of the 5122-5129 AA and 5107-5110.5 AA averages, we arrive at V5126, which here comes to 0.11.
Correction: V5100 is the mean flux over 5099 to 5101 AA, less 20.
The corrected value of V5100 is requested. -14.6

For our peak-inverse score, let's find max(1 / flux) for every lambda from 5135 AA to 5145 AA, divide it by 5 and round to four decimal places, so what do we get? 0.0357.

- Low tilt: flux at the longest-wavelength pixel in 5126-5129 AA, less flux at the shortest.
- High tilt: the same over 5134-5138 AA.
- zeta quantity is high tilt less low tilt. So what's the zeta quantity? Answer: 0.3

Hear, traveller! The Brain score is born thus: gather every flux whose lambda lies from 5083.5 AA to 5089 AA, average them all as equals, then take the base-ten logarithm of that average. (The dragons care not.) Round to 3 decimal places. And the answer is 0.730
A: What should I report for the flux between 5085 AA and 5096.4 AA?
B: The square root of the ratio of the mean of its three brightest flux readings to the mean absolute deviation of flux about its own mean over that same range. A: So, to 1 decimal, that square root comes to 7.9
